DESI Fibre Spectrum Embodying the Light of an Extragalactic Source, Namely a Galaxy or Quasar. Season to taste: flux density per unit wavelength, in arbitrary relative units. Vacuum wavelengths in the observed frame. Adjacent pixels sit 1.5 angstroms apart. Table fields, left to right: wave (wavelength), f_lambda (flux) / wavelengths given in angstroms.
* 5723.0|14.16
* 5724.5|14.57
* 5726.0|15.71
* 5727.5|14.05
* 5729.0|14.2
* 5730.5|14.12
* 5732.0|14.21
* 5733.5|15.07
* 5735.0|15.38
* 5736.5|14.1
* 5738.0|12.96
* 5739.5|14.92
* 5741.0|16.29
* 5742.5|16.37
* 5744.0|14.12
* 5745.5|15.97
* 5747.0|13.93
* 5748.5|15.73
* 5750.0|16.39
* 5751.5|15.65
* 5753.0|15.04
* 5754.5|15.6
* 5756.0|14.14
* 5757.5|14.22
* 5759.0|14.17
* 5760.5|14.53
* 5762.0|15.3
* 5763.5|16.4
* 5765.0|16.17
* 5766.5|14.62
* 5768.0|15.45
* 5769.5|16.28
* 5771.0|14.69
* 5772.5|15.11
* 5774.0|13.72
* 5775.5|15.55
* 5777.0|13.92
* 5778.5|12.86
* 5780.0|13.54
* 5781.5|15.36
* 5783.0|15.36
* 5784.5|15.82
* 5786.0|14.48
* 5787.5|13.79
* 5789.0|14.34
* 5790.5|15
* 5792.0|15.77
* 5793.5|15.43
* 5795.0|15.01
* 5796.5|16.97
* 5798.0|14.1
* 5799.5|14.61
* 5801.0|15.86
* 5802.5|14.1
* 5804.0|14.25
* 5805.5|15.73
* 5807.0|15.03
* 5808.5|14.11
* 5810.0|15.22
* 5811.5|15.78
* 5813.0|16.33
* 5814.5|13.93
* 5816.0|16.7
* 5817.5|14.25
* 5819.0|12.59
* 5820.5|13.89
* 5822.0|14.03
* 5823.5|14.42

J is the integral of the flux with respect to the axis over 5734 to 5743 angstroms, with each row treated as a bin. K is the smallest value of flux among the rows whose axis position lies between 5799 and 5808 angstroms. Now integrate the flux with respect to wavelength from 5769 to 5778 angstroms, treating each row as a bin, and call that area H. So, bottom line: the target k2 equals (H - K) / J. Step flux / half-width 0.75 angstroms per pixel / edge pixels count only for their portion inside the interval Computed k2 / 0.883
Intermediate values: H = 133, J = 135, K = 14.1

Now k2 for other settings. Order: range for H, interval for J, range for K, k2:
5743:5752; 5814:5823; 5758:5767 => 0.965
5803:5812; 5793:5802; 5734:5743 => 0.885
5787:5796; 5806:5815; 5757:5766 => 0.887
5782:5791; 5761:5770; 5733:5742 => 0.854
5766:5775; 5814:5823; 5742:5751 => 0.945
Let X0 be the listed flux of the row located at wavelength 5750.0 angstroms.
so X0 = 16.39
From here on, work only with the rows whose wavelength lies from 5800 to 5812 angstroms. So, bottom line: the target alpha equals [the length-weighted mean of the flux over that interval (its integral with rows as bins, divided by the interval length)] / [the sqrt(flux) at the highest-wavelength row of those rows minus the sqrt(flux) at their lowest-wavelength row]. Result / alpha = -1490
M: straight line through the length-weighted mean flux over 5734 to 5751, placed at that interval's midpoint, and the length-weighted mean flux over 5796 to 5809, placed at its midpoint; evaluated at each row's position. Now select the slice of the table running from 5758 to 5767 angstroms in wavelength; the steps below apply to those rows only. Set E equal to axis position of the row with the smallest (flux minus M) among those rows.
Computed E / 5759.0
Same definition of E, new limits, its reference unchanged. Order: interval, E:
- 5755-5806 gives 5778.5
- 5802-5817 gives 5814.5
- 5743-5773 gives 5747.0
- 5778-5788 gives 5778.5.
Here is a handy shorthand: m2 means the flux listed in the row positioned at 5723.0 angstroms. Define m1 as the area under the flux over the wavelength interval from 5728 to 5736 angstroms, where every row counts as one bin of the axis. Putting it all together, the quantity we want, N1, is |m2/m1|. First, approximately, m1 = 117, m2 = 14.16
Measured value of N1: 0.122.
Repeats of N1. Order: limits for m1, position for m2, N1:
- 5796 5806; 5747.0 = 0.093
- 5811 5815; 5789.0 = 0.233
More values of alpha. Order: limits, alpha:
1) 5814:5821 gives -2666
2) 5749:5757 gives -53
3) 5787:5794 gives 69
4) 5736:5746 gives 62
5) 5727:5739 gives -96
